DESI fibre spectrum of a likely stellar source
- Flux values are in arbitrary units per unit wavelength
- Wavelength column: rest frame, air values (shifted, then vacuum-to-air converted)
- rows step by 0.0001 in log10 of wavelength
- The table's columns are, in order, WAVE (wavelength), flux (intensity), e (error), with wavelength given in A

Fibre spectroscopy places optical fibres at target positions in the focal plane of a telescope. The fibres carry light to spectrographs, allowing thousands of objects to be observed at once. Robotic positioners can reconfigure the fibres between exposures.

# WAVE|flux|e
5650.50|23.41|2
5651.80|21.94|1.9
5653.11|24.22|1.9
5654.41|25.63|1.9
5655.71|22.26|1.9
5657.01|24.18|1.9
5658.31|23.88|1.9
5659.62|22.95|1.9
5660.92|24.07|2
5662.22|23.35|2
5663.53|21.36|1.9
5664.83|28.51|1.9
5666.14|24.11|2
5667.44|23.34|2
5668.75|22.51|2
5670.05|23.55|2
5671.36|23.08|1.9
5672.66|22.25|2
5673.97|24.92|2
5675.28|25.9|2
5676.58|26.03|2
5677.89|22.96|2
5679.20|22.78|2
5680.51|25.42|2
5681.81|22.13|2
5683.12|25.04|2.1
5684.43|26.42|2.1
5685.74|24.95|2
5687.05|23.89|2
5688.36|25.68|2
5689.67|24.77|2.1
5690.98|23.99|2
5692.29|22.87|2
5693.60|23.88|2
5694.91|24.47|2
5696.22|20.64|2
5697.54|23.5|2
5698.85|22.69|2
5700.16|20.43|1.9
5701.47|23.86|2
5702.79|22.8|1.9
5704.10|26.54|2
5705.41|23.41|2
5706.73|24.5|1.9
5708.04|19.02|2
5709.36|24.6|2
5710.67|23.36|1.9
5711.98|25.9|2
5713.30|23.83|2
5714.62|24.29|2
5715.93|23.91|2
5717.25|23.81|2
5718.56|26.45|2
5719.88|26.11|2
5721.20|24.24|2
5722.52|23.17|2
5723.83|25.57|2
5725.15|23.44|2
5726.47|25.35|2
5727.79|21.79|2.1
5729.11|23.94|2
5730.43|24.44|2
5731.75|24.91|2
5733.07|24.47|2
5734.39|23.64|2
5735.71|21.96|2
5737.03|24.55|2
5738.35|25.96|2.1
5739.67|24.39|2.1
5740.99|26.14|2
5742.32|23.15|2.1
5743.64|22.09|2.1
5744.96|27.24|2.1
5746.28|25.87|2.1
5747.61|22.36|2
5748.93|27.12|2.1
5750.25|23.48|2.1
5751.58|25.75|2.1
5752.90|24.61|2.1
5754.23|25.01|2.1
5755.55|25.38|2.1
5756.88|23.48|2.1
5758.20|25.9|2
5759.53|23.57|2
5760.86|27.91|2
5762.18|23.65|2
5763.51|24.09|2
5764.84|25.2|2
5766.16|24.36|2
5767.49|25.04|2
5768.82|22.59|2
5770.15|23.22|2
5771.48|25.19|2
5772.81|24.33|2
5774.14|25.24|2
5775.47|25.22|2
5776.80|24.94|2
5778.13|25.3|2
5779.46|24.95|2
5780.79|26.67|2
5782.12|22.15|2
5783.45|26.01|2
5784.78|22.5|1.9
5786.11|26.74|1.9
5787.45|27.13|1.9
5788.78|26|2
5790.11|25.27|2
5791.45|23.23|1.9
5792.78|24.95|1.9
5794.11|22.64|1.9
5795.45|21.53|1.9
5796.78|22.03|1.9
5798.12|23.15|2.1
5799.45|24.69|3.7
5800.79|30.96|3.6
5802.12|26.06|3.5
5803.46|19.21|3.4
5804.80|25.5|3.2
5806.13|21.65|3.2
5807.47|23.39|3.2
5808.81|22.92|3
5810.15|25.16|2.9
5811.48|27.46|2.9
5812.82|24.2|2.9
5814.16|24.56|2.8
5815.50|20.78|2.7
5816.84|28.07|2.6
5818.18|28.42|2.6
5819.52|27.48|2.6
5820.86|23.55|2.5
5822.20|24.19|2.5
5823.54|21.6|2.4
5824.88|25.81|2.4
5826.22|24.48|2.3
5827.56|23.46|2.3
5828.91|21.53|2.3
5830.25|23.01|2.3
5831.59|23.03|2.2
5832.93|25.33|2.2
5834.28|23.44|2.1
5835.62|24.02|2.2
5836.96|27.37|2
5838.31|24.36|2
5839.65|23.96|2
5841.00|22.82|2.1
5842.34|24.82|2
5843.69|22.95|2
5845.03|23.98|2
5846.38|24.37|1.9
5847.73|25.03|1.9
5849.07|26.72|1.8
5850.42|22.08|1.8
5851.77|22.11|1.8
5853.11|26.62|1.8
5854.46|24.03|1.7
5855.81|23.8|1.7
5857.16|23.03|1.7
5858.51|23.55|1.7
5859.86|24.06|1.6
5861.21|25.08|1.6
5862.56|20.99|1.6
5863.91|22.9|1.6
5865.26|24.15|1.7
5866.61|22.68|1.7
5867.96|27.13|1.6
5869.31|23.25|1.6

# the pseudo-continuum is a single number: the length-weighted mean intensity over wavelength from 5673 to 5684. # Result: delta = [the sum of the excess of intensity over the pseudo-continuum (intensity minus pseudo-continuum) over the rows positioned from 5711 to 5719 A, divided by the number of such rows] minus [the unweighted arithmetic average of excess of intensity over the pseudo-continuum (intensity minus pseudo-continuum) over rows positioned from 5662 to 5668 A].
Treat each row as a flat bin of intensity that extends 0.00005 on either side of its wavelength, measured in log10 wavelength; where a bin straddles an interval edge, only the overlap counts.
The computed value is 0.6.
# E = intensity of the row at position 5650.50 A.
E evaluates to 23.41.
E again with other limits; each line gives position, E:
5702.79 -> 22.8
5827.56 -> 23.46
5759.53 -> 23.57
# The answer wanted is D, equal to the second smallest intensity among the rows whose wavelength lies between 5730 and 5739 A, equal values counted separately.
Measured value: 23.64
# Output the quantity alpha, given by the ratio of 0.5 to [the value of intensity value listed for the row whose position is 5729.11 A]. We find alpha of 0.0209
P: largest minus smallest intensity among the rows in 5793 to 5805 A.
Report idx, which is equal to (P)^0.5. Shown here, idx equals 3.4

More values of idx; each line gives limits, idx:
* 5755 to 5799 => 2.5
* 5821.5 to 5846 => 2.4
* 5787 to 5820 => 3.4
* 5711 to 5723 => 1.8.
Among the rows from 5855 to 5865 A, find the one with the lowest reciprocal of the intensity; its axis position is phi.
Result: 5861.21 A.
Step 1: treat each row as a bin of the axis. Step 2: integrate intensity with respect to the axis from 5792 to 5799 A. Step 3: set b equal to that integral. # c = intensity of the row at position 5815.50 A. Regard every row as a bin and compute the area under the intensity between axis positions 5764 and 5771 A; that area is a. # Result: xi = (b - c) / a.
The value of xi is 0.83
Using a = 169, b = 161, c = 20.78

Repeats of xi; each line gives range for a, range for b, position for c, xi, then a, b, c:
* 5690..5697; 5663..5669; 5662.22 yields 0.75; 163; 145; 23.35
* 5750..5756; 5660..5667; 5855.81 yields 0.97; 149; 170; 23.8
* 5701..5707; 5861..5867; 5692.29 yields 0.79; 145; 138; 22.87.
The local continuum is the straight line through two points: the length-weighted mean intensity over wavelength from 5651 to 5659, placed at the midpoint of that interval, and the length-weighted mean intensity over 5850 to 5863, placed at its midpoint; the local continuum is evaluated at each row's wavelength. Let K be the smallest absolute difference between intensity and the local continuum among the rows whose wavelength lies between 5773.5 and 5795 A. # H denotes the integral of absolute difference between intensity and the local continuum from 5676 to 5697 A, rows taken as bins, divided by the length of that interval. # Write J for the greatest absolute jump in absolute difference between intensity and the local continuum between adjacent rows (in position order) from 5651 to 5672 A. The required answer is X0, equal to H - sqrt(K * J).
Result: 0.0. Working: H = 1.3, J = 4.4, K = 0.4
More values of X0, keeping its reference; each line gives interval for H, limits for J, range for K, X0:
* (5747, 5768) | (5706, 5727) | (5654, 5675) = 0.7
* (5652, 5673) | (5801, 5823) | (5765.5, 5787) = -0.2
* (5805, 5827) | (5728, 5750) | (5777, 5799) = 1.0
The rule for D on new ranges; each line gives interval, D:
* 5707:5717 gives 23.36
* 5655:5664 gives 22.26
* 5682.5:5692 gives 23.99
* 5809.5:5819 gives 24.2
